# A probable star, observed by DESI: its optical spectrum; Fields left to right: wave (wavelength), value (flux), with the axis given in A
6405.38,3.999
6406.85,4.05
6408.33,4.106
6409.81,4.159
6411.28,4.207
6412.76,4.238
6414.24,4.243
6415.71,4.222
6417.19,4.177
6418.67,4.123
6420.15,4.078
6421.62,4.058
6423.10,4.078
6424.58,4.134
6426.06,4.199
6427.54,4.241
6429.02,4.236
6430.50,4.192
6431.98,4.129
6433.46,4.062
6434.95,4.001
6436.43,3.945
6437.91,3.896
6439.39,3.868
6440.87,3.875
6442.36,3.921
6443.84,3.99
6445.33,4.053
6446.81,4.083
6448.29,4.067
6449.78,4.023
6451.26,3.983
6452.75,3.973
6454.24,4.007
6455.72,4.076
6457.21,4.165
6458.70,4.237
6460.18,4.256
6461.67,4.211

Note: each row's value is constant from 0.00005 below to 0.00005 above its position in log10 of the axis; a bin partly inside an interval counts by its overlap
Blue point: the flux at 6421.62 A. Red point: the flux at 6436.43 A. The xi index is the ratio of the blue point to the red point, 1.03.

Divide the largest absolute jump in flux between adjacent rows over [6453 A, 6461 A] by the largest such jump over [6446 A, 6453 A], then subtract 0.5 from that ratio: 1.52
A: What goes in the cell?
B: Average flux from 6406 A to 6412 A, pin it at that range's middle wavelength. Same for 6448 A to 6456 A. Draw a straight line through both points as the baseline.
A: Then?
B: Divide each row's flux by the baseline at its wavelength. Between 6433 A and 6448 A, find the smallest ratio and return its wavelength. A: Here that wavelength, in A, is 6439.39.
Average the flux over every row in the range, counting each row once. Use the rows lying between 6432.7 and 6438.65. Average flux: 3.98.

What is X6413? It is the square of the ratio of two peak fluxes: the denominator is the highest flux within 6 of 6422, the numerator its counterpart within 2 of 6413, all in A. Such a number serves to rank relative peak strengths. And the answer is 1.00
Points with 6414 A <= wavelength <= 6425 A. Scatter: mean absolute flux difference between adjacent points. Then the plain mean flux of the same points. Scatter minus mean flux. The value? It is -4.10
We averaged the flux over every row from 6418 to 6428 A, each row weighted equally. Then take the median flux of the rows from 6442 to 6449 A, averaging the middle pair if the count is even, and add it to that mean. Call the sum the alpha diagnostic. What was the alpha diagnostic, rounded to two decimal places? 8.18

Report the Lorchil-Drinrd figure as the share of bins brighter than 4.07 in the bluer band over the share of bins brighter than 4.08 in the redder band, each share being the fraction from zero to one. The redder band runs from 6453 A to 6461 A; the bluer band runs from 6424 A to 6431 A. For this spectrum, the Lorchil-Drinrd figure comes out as 1.7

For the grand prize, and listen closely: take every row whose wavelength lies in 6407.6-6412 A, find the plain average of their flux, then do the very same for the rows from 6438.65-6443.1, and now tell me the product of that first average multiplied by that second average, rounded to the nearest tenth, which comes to 16.2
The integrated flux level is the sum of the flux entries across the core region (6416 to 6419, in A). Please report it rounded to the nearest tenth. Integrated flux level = 8.3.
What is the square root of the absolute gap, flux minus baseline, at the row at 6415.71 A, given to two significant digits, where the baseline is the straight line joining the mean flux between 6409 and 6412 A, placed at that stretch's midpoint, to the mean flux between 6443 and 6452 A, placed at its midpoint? 0.24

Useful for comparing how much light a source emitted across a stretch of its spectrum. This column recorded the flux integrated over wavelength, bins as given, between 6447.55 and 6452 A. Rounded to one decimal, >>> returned 17.9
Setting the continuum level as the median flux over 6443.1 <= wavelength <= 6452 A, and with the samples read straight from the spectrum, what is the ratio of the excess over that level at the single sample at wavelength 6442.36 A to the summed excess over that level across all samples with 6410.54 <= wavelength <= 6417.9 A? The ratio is -0.13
